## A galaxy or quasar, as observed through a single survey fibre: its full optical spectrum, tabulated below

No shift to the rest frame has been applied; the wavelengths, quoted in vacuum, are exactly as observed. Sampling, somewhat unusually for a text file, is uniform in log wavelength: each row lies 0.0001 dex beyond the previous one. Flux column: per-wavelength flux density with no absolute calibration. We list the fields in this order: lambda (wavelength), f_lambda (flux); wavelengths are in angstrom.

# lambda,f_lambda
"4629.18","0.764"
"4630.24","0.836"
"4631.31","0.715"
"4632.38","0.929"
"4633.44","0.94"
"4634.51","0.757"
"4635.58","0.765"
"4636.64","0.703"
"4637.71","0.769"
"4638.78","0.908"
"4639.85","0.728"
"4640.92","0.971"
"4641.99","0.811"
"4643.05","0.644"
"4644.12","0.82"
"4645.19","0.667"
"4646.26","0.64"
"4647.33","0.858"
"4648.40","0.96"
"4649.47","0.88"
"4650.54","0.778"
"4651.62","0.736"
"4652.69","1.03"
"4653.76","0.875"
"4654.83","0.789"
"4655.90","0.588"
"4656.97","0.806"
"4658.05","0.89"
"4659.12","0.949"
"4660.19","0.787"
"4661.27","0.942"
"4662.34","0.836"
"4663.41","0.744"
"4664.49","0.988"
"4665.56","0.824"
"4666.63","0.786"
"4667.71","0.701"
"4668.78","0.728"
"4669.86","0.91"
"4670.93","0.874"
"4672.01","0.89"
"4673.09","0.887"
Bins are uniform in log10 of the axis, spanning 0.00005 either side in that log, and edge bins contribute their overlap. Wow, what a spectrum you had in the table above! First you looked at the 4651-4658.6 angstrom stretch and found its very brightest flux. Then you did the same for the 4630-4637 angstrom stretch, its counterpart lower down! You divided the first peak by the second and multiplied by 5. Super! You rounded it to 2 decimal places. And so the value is 5.48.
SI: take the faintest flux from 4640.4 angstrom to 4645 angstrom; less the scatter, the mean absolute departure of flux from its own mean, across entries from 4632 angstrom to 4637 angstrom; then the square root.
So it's 0.743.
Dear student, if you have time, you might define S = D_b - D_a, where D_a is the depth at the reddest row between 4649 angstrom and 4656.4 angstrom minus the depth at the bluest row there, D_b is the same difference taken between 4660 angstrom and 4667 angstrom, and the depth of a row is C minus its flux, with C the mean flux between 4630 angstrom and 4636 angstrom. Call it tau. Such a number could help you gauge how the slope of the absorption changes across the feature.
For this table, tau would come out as -0.29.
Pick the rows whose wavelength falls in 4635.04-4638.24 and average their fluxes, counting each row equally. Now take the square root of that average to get 0.86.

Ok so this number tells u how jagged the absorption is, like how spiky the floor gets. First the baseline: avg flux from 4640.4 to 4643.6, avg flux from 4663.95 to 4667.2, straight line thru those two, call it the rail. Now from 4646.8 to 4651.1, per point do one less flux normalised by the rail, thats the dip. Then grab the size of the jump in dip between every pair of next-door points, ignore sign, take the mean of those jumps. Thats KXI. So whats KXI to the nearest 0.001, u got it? 0.116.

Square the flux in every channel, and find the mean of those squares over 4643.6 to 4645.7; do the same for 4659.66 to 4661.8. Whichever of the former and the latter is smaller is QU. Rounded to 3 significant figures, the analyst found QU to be 0.559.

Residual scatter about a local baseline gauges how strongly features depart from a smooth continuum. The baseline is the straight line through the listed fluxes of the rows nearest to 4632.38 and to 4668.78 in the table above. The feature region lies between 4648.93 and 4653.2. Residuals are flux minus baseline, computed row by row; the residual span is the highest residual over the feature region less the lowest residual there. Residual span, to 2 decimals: 0.30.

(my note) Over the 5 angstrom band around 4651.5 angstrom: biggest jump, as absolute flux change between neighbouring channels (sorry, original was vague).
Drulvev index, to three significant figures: 0.294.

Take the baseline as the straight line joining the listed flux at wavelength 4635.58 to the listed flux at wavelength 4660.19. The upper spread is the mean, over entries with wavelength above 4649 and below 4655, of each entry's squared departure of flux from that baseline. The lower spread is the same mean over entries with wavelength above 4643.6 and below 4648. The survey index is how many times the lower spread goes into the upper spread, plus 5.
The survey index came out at 6.4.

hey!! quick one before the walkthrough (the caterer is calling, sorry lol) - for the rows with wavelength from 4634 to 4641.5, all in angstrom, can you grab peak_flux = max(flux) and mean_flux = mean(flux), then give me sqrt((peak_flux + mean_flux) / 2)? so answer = 0.94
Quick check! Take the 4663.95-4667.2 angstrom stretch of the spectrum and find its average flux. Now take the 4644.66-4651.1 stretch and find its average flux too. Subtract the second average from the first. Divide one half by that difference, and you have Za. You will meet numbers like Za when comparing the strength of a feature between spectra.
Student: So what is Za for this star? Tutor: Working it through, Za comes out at 7.3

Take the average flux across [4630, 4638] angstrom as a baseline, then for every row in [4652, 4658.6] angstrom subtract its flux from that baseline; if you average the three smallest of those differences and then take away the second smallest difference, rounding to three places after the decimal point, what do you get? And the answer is -0.042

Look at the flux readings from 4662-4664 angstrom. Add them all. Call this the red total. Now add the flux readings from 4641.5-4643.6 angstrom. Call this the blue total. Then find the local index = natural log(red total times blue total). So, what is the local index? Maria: 0.83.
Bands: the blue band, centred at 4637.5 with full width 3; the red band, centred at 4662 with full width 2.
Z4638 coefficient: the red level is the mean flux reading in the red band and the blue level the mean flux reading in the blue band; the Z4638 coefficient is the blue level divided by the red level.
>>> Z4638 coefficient 0.892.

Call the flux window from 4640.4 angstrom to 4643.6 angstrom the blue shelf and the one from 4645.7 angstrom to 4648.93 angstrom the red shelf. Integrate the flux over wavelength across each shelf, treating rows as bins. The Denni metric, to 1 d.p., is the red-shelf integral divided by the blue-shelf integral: 1.0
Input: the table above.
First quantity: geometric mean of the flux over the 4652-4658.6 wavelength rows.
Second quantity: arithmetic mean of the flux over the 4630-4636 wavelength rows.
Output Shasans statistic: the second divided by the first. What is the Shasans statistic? 1.01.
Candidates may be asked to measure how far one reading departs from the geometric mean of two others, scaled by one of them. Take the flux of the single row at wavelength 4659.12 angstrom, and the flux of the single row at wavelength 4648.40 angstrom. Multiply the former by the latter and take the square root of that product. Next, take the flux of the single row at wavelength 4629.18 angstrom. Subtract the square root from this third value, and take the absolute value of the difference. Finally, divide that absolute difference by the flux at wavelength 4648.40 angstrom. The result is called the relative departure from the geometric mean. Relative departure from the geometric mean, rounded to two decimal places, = 0.20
